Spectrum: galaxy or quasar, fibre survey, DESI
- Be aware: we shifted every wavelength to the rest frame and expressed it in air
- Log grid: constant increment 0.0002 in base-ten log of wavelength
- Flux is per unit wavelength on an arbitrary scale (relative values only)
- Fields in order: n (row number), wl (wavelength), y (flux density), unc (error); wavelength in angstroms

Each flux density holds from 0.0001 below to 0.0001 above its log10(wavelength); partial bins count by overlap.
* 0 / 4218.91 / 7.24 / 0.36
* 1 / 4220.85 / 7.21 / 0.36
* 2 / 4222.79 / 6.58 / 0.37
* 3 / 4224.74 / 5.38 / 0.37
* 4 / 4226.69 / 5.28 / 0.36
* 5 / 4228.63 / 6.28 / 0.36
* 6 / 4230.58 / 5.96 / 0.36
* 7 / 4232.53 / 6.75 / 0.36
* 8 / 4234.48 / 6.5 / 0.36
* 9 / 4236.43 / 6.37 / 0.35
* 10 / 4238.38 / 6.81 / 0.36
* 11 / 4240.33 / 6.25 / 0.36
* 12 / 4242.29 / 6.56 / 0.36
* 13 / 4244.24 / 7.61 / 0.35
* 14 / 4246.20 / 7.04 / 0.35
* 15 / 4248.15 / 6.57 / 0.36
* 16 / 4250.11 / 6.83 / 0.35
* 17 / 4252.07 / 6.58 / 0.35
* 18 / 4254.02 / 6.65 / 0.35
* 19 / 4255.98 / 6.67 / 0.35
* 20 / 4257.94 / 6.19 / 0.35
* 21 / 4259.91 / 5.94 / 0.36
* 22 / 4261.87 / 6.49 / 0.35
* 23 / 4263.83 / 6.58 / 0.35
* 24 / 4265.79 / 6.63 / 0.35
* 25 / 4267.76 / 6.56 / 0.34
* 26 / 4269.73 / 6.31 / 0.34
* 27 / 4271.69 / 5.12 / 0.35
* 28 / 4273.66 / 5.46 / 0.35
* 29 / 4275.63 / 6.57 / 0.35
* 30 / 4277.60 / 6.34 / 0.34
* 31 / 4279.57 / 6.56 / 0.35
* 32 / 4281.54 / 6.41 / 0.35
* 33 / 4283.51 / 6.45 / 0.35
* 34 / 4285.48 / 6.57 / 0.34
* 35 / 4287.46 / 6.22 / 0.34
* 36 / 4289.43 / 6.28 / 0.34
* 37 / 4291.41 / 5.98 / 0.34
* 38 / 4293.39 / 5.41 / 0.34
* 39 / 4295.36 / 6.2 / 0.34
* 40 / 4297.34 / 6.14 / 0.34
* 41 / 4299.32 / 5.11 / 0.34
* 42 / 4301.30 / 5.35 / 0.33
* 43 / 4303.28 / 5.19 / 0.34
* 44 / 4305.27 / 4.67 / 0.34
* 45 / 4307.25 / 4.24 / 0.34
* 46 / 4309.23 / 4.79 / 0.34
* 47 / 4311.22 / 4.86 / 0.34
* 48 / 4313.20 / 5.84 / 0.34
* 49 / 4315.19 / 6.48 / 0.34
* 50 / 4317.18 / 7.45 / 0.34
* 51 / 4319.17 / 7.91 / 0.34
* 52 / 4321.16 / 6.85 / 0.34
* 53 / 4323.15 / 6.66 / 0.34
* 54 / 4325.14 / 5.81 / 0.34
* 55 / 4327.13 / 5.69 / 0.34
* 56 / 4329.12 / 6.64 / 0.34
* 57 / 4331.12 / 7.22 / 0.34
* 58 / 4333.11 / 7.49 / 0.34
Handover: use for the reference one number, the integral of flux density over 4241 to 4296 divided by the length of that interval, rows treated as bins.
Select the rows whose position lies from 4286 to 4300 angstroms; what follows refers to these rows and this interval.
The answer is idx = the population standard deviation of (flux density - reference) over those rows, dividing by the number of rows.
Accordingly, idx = 0.43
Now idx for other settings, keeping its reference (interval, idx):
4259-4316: 0.69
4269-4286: 0.50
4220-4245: 0.62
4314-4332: 0.68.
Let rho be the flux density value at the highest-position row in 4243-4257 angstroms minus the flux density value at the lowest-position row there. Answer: -0.9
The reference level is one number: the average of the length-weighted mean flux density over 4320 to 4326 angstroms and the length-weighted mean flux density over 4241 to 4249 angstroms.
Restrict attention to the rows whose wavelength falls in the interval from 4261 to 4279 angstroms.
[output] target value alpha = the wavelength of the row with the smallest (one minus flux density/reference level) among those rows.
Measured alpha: 4265.79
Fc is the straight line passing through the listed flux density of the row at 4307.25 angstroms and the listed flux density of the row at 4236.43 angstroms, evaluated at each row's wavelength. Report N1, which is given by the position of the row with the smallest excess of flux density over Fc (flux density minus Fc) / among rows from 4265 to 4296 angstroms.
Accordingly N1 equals 4271.69 angstroms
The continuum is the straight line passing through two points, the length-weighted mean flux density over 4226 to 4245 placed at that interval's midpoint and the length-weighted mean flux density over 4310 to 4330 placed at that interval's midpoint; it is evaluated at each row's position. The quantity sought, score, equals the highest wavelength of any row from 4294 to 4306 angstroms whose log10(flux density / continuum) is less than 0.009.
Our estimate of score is 4305.27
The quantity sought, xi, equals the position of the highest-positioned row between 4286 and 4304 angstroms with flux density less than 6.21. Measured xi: 4303.28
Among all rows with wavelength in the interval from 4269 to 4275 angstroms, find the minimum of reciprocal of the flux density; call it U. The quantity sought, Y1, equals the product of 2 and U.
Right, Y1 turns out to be 0.317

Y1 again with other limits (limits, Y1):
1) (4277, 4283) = 0.305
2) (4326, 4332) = 0.277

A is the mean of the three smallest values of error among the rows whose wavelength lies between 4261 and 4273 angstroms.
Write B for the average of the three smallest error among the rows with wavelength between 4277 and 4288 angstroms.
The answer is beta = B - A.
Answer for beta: -0.003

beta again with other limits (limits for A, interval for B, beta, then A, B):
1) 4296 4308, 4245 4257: 0.013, 0.337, 0.350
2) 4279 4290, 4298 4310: -0.003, 0.340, 0.337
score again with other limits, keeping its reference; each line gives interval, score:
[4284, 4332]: 4327.13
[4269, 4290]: 4289.43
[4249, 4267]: 4261.87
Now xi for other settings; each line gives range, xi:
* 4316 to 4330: 4327.13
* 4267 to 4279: 4273.66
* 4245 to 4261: 4259.91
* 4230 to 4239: 4230.58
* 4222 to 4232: 4230.58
